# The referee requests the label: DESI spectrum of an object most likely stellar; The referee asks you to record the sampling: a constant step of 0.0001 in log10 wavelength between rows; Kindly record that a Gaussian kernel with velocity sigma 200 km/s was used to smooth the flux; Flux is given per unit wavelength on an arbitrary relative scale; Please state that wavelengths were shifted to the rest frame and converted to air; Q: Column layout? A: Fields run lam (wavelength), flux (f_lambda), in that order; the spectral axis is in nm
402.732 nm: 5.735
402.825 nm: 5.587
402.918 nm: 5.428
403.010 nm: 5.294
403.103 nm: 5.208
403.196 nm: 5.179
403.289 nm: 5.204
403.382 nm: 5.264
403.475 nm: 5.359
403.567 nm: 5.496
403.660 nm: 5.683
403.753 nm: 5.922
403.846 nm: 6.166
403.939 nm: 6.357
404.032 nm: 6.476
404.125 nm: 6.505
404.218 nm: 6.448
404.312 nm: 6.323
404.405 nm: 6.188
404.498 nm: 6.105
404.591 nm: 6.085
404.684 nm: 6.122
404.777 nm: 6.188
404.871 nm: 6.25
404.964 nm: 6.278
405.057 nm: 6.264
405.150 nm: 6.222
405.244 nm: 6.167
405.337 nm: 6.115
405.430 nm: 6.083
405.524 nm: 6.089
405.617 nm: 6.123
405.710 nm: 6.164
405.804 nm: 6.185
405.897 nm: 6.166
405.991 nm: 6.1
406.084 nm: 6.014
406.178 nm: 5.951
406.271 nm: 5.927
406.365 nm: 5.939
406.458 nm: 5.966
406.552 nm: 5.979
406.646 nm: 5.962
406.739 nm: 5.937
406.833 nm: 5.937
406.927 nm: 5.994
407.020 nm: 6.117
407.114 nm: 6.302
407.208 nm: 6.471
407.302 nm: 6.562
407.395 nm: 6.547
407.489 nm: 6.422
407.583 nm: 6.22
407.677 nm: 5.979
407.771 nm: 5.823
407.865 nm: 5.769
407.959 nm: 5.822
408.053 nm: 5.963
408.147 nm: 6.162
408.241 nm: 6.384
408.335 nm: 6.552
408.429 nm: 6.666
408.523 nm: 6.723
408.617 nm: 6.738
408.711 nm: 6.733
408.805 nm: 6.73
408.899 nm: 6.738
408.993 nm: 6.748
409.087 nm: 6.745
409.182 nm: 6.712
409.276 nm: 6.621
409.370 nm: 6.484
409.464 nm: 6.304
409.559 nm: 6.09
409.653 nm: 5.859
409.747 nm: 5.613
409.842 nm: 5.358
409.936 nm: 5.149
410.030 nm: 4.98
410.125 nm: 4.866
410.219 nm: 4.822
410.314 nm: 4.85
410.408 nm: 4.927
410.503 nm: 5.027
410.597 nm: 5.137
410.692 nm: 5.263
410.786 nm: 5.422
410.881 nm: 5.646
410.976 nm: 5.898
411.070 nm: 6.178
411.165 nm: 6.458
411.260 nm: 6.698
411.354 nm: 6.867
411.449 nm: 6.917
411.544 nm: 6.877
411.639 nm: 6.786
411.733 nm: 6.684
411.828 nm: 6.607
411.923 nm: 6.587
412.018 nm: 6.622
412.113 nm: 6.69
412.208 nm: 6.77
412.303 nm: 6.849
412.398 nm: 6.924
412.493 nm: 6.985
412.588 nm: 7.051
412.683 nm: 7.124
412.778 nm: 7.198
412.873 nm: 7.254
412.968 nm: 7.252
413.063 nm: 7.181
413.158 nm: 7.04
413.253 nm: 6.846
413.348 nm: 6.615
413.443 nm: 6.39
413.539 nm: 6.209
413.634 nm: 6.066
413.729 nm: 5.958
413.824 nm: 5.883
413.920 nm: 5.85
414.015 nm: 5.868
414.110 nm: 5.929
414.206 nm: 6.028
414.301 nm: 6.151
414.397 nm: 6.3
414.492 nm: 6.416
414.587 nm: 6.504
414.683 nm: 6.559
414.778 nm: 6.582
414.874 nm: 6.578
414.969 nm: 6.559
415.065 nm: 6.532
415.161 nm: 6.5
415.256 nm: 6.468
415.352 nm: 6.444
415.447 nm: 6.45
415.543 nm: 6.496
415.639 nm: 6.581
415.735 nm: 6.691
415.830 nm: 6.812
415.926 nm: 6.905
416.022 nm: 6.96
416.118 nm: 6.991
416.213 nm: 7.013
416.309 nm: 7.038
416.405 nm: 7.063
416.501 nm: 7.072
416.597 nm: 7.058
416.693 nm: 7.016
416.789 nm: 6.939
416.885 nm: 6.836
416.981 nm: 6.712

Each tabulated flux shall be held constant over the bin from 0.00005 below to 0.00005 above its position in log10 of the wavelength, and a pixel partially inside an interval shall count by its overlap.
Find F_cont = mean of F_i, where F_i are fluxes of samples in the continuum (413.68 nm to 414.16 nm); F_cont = 5.9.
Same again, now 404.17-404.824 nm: 6.2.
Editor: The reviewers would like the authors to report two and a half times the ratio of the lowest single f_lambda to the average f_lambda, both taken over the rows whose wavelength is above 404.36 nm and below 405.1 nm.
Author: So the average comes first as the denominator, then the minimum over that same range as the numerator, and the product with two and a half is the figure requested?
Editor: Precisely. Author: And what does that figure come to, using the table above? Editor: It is 2.46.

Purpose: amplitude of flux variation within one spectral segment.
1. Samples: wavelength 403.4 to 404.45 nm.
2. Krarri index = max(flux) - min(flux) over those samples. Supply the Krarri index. 1.1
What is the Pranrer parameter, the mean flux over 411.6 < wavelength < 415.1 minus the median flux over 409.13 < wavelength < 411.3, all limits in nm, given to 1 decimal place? 1.0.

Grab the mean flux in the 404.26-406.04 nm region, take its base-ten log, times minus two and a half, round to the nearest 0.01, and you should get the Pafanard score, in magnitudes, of -1.98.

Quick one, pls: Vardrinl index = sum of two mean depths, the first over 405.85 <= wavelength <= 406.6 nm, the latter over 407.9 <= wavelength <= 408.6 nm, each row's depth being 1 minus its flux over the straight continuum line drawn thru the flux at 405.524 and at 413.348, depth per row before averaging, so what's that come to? 0.01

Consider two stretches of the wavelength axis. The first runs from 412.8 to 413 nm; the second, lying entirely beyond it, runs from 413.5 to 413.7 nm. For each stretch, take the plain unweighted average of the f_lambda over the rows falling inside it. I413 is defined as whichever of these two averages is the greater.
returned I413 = 7.25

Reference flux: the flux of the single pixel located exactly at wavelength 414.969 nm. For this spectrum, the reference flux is 6.559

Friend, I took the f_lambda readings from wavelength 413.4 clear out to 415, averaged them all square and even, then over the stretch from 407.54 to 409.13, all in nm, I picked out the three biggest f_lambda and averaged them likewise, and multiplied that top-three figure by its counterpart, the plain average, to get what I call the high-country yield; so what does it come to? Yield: 42.0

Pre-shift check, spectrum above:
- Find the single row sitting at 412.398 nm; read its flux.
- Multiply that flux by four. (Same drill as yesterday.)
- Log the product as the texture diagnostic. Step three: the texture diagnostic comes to 28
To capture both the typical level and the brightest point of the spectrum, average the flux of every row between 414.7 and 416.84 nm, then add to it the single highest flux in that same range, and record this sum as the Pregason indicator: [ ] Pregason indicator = 13.8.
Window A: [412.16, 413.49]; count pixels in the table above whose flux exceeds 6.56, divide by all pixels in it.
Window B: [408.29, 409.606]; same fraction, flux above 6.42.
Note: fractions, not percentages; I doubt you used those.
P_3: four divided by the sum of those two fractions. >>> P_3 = 2.2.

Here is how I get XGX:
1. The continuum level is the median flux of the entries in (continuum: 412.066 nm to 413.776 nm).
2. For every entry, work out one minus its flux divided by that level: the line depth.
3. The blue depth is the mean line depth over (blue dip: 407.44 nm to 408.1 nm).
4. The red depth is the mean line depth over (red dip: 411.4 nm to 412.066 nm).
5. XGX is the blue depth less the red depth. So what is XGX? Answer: 0.11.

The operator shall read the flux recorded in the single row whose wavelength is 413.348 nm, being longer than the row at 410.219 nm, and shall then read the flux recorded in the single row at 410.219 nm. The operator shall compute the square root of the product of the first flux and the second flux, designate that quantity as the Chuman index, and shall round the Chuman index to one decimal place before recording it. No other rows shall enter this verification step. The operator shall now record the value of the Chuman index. 5.6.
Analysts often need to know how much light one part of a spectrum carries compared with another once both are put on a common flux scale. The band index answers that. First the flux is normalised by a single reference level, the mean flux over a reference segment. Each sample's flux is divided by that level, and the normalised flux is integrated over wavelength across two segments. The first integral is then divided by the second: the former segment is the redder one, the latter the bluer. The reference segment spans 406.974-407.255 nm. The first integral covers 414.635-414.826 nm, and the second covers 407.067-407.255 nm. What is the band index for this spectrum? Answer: 1.05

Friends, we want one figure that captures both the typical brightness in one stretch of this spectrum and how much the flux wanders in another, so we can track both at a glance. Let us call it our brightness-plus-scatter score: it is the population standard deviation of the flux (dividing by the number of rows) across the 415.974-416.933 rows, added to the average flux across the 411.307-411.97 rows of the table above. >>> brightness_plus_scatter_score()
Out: 6.83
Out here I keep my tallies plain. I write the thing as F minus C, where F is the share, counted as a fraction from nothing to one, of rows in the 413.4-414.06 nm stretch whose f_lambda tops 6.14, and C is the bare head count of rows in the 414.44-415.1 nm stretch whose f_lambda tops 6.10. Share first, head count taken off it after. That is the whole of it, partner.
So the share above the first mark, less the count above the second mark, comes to -6.7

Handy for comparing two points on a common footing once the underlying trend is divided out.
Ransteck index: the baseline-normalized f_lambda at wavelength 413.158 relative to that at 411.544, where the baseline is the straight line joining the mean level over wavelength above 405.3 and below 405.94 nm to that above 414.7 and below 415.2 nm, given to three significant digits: 1.01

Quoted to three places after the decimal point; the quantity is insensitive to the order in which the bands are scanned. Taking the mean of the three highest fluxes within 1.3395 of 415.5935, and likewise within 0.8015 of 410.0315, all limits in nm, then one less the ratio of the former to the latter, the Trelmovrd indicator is -0.092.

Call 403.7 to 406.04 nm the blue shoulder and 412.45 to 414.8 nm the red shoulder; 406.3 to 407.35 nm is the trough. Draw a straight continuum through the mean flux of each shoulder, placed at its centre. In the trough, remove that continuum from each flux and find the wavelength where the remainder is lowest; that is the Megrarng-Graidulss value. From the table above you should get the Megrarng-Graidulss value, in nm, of 406.833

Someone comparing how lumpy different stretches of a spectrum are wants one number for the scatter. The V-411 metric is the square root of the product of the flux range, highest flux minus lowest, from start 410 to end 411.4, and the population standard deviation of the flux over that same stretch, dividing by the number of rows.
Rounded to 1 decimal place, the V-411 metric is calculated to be 1.2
